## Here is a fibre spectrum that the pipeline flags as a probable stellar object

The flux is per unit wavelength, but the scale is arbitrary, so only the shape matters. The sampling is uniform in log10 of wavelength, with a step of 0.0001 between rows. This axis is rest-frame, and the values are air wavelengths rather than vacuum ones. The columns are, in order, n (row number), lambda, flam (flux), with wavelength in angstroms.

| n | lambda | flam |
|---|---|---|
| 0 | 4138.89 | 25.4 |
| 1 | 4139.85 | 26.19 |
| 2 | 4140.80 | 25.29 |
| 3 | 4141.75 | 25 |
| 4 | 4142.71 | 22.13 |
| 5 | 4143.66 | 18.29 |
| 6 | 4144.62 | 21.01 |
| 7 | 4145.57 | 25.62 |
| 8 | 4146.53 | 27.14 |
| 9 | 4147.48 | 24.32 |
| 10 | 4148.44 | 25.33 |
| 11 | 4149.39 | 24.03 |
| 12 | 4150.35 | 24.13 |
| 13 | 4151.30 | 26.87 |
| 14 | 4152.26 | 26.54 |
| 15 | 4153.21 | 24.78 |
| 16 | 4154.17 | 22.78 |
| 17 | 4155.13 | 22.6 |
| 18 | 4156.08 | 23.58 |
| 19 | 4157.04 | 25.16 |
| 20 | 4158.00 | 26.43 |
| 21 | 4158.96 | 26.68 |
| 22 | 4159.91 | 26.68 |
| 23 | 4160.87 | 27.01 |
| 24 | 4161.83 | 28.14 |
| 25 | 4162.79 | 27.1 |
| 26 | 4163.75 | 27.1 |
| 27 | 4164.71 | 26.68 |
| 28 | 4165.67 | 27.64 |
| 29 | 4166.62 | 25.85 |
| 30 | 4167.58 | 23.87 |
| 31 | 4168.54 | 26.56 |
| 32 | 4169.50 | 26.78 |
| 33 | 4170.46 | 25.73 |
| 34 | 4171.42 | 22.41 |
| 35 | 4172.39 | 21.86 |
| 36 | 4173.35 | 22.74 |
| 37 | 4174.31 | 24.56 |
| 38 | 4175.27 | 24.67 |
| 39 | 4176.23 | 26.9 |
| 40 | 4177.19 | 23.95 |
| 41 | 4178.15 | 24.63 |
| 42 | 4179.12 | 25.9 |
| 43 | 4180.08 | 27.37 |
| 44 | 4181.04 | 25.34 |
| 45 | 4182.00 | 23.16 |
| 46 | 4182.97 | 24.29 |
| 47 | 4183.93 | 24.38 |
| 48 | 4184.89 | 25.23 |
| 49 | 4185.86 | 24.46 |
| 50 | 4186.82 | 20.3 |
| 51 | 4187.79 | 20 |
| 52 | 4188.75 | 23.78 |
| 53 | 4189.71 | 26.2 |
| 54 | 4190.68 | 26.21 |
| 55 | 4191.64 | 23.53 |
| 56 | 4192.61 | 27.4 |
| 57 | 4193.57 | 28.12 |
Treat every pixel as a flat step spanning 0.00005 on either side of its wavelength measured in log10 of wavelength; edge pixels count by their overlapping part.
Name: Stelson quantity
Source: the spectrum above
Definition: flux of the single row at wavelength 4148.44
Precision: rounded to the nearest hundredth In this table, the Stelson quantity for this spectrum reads 25.33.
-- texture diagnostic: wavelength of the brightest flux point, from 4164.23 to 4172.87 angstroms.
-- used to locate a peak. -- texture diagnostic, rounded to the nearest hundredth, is 4165.67 angstroms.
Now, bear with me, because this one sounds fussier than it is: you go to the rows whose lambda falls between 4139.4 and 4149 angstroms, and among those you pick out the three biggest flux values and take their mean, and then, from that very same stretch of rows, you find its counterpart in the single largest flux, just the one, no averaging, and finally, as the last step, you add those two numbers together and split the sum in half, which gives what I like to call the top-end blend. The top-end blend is 26.7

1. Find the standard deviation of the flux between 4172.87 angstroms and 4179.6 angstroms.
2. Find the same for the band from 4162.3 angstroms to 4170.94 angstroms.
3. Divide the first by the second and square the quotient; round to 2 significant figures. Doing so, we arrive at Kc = 1.4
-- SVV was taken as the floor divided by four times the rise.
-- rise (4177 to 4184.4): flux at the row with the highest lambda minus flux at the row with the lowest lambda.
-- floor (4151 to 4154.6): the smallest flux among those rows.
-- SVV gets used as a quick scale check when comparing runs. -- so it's 13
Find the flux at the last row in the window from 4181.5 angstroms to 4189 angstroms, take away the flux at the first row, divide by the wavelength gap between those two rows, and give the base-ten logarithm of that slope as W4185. -1.04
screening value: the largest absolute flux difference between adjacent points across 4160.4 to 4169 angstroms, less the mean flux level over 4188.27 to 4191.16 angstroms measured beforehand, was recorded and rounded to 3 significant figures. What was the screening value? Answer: -22.7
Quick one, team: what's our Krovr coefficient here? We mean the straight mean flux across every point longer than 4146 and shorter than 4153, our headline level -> 25.5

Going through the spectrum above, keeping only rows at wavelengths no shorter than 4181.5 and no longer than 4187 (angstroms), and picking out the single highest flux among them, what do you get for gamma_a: 25.23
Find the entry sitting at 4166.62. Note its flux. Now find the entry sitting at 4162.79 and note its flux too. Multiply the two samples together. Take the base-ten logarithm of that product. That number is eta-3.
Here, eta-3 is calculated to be 2.85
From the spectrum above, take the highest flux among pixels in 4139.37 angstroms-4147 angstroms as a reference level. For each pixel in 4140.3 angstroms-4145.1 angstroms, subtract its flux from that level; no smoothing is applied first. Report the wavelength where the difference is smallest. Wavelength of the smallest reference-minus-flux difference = 4140.80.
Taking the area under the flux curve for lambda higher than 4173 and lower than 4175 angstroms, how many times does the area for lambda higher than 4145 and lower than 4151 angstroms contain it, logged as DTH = 3.2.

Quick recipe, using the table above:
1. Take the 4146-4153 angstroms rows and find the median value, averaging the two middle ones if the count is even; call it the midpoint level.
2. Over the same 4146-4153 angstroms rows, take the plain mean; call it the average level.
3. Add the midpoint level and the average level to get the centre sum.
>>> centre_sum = 50.8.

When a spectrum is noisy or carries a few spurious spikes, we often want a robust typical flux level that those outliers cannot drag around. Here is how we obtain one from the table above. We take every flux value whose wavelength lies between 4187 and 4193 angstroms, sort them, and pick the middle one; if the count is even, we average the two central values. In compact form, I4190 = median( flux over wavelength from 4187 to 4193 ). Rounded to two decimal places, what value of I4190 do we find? 24.99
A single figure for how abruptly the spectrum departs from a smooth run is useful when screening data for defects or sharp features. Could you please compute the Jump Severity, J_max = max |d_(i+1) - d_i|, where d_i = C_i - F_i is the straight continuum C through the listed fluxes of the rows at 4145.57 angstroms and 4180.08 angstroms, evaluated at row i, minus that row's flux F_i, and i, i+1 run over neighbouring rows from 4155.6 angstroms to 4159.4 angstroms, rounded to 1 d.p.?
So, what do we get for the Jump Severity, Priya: 1.5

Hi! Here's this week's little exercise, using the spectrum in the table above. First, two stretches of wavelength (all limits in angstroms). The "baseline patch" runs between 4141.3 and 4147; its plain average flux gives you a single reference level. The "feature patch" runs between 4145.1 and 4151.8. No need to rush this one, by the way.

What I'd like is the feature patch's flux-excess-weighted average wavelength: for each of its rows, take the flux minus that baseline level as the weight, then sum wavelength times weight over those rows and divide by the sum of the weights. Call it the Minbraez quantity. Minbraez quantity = 4148.3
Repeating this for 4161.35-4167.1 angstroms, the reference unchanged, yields 4164.0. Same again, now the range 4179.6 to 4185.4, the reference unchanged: 4181.9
